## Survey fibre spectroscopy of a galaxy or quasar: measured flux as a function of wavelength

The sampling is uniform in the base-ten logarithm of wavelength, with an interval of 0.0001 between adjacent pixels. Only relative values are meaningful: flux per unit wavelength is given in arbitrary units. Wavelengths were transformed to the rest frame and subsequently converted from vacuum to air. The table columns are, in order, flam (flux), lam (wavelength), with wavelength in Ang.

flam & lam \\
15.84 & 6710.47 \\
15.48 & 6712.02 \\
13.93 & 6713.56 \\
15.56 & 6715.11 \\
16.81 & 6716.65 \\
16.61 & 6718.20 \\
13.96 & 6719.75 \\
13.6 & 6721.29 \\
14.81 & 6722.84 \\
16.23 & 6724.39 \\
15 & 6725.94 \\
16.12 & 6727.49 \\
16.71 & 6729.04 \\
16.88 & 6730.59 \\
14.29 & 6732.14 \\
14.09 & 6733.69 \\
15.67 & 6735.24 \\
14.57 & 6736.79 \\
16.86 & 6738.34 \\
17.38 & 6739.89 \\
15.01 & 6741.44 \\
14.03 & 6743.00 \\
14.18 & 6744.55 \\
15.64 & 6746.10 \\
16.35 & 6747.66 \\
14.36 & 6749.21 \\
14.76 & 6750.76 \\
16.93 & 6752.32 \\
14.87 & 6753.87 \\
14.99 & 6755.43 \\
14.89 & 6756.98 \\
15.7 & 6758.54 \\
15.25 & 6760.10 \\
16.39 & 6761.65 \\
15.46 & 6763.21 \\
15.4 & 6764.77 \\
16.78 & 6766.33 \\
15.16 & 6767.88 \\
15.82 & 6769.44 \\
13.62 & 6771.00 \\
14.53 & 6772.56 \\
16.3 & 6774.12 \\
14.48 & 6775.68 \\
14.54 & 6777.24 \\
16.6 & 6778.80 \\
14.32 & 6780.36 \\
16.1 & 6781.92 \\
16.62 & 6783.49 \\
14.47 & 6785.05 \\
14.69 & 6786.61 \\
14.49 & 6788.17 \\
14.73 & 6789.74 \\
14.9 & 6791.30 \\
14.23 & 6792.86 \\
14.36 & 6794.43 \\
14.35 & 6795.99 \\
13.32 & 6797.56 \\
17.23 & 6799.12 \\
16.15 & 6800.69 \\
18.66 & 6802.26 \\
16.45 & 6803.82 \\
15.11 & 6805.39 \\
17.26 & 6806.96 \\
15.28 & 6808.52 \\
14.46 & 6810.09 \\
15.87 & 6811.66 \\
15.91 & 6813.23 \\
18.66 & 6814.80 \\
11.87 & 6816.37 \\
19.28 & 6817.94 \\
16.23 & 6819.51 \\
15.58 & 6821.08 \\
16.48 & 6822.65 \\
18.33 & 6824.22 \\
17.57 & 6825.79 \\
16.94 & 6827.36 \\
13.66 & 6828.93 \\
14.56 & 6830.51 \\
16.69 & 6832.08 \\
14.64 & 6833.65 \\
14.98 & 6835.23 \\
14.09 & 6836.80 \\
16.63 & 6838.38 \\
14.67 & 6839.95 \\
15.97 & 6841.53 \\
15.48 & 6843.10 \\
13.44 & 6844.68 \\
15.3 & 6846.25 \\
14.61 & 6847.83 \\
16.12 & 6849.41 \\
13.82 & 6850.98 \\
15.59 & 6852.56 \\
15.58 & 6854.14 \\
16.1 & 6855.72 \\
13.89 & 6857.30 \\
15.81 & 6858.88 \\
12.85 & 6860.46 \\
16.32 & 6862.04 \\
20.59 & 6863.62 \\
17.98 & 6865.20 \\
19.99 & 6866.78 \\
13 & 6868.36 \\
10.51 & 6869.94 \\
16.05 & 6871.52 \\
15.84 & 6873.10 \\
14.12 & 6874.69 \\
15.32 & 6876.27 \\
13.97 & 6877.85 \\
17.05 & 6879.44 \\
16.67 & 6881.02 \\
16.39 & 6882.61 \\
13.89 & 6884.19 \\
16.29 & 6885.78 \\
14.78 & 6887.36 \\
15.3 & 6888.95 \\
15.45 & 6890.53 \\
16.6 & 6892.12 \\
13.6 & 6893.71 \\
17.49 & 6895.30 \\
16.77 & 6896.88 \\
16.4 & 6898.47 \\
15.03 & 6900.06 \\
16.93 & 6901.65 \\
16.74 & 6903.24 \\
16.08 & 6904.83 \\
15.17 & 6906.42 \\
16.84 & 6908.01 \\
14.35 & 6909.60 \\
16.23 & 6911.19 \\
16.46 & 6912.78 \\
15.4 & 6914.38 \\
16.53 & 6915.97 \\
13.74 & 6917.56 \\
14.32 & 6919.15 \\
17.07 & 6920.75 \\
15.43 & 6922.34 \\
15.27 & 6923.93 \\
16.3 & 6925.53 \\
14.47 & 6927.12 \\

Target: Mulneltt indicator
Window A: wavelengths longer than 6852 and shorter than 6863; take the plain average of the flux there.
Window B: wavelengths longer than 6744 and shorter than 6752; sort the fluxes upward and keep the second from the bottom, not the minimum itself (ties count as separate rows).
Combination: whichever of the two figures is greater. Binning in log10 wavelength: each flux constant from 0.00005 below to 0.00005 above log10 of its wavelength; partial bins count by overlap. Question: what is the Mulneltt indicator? 15.2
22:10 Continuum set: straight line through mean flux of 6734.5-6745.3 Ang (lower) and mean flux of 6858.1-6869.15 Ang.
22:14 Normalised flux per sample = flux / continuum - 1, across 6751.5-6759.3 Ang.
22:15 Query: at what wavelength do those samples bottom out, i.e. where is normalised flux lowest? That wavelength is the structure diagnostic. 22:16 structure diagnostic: 6756.98 Ang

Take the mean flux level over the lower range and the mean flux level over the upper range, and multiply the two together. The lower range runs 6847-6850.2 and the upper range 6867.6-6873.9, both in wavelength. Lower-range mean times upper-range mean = 213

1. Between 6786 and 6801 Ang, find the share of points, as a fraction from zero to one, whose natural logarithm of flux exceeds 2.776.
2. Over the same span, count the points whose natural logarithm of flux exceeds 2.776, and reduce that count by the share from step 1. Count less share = 1.80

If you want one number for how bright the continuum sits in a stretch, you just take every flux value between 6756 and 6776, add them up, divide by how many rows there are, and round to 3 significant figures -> 15.4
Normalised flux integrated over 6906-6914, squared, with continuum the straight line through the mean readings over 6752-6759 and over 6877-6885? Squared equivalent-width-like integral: 65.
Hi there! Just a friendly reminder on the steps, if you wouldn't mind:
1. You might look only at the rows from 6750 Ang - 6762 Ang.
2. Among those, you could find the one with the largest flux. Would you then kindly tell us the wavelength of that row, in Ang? 6752.32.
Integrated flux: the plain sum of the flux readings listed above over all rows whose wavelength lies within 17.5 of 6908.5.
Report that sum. 349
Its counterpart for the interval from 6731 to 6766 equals 337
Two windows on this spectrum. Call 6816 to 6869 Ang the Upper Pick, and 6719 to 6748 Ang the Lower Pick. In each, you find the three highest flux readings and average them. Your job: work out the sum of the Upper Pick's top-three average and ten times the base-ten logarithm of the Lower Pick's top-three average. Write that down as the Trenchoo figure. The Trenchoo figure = 32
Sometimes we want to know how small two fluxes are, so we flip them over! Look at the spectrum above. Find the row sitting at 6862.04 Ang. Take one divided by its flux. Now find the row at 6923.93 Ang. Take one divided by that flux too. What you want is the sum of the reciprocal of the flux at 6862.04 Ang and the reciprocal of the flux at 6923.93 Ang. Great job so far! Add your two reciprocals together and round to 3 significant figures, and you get 0.127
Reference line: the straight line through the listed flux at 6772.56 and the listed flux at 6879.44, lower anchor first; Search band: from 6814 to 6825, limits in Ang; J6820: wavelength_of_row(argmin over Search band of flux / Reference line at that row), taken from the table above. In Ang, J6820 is 6816.37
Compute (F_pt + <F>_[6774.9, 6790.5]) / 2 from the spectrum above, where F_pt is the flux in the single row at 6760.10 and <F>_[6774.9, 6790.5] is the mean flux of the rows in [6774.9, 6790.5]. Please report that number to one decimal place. 15.2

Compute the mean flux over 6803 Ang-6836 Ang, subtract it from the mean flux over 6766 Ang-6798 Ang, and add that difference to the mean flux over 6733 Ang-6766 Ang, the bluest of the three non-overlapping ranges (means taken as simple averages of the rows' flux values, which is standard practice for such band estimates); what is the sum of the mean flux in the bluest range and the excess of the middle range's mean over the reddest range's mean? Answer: 14.4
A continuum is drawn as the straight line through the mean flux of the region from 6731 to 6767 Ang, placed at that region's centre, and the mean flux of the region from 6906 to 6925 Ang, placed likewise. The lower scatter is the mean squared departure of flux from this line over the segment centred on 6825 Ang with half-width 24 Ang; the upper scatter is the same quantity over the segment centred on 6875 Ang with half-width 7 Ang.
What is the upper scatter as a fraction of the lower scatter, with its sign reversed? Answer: -1.5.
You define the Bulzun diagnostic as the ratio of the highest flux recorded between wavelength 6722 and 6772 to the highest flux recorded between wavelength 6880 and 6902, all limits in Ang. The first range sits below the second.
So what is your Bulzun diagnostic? 0.99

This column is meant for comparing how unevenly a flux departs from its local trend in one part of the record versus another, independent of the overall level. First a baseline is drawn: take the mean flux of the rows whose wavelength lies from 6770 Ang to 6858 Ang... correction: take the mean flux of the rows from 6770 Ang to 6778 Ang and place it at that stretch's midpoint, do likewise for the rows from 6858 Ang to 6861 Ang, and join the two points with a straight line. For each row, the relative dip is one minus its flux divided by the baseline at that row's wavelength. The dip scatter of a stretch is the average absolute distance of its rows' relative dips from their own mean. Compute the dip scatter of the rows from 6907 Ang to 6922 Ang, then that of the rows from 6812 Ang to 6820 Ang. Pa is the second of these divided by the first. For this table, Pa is 1.9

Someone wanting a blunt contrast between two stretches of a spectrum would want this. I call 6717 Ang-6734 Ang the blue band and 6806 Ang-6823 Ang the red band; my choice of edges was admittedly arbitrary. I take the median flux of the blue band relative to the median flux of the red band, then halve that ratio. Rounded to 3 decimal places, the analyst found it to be 0.471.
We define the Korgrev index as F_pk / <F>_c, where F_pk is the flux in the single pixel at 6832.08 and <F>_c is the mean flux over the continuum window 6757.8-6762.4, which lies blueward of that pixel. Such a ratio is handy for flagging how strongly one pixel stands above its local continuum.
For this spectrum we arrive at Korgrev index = 1.06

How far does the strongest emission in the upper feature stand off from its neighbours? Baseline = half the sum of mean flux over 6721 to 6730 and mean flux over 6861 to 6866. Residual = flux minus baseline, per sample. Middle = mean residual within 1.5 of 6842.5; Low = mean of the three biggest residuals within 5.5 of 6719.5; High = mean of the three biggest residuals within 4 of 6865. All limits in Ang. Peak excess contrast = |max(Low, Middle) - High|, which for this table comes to 3.0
